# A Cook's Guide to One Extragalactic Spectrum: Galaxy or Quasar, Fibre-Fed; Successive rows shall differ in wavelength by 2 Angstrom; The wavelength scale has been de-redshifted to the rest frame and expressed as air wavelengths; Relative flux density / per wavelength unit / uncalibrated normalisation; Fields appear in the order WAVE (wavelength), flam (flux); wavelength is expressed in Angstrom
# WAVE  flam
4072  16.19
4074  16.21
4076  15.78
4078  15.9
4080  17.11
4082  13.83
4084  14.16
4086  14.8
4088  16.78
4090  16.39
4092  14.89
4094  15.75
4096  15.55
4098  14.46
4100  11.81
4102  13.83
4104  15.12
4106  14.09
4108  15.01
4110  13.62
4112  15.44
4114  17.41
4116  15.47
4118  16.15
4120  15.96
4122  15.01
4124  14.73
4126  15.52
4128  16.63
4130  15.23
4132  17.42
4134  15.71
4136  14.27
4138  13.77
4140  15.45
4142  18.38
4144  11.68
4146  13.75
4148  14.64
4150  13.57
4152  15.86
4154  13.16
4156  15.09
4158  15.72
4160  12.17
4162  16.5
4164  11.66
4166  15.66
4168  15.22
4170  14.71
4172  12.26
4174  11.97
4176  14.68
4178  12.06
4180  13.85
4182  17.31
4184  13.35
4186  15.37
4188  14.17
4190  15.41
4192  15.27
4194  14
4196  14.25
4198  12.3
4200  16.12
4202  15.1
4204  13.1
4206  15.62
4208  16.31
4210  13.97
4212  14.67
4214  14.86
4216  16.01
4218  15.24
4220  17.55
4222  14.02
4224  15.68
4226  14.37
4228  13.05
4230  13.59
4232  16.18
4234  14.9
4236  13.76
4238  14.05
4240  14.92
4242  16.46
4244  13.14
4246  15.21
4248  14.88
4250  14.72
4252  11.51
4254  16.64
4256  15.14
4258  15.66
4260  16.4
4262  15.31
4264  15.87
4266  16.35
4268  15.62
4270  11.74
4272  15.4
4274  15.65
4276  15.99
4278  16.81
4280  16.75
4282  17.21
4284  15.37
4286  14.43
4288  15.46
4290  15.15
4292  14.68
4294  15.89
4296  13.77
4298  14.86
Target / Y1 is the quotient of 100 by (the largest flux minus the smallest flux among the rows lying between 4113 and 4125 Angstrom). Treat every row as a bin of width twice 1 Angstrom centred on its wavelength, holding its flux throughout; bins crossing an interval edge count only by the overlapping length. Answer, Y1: 37.3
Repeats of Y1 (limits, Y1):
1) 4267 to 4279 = 19.7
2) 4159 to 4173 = 20.7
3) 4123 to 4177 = 14.9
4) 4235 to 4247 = 30.1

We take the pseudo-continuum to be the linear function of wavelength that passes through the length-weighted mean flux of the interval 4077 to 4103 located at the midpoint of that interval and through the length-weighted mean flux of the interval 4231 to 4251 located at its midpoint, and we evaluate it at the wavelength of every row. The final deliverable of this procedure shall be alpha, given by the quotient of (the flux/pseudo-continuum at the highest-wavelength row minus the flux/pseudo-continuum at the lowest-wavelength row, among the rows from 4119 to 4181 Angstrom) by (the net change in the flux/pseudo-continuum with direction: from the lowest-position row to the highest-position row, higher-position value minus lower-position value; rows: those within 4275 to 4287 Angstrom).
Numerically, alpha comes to 1.3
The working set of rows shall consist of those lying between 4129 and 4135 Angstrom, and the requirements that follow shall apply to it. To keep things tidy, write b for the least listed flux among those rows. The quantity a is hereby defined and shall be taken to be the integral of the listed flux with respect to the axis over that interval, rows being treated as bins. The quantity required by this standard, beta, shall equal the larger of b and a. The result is 97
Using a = 97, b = 15.23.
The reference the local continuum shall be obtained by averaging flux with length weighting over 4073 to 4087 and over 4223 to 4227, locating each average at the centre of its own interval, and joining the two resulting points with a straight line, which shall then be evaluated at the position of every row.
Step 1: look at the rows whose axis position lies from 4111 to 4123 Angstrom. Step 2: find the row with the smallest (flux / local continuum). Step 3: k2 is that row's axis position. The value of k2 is 4122 Angstrom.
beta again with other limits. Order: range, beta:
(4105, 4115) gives 151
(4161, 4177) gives 225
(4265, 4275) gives 150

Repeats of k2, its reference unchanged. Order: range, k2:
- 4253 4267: 4256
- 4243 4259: 4252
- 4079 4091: 4082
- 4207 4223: 4210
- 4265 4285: 4270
